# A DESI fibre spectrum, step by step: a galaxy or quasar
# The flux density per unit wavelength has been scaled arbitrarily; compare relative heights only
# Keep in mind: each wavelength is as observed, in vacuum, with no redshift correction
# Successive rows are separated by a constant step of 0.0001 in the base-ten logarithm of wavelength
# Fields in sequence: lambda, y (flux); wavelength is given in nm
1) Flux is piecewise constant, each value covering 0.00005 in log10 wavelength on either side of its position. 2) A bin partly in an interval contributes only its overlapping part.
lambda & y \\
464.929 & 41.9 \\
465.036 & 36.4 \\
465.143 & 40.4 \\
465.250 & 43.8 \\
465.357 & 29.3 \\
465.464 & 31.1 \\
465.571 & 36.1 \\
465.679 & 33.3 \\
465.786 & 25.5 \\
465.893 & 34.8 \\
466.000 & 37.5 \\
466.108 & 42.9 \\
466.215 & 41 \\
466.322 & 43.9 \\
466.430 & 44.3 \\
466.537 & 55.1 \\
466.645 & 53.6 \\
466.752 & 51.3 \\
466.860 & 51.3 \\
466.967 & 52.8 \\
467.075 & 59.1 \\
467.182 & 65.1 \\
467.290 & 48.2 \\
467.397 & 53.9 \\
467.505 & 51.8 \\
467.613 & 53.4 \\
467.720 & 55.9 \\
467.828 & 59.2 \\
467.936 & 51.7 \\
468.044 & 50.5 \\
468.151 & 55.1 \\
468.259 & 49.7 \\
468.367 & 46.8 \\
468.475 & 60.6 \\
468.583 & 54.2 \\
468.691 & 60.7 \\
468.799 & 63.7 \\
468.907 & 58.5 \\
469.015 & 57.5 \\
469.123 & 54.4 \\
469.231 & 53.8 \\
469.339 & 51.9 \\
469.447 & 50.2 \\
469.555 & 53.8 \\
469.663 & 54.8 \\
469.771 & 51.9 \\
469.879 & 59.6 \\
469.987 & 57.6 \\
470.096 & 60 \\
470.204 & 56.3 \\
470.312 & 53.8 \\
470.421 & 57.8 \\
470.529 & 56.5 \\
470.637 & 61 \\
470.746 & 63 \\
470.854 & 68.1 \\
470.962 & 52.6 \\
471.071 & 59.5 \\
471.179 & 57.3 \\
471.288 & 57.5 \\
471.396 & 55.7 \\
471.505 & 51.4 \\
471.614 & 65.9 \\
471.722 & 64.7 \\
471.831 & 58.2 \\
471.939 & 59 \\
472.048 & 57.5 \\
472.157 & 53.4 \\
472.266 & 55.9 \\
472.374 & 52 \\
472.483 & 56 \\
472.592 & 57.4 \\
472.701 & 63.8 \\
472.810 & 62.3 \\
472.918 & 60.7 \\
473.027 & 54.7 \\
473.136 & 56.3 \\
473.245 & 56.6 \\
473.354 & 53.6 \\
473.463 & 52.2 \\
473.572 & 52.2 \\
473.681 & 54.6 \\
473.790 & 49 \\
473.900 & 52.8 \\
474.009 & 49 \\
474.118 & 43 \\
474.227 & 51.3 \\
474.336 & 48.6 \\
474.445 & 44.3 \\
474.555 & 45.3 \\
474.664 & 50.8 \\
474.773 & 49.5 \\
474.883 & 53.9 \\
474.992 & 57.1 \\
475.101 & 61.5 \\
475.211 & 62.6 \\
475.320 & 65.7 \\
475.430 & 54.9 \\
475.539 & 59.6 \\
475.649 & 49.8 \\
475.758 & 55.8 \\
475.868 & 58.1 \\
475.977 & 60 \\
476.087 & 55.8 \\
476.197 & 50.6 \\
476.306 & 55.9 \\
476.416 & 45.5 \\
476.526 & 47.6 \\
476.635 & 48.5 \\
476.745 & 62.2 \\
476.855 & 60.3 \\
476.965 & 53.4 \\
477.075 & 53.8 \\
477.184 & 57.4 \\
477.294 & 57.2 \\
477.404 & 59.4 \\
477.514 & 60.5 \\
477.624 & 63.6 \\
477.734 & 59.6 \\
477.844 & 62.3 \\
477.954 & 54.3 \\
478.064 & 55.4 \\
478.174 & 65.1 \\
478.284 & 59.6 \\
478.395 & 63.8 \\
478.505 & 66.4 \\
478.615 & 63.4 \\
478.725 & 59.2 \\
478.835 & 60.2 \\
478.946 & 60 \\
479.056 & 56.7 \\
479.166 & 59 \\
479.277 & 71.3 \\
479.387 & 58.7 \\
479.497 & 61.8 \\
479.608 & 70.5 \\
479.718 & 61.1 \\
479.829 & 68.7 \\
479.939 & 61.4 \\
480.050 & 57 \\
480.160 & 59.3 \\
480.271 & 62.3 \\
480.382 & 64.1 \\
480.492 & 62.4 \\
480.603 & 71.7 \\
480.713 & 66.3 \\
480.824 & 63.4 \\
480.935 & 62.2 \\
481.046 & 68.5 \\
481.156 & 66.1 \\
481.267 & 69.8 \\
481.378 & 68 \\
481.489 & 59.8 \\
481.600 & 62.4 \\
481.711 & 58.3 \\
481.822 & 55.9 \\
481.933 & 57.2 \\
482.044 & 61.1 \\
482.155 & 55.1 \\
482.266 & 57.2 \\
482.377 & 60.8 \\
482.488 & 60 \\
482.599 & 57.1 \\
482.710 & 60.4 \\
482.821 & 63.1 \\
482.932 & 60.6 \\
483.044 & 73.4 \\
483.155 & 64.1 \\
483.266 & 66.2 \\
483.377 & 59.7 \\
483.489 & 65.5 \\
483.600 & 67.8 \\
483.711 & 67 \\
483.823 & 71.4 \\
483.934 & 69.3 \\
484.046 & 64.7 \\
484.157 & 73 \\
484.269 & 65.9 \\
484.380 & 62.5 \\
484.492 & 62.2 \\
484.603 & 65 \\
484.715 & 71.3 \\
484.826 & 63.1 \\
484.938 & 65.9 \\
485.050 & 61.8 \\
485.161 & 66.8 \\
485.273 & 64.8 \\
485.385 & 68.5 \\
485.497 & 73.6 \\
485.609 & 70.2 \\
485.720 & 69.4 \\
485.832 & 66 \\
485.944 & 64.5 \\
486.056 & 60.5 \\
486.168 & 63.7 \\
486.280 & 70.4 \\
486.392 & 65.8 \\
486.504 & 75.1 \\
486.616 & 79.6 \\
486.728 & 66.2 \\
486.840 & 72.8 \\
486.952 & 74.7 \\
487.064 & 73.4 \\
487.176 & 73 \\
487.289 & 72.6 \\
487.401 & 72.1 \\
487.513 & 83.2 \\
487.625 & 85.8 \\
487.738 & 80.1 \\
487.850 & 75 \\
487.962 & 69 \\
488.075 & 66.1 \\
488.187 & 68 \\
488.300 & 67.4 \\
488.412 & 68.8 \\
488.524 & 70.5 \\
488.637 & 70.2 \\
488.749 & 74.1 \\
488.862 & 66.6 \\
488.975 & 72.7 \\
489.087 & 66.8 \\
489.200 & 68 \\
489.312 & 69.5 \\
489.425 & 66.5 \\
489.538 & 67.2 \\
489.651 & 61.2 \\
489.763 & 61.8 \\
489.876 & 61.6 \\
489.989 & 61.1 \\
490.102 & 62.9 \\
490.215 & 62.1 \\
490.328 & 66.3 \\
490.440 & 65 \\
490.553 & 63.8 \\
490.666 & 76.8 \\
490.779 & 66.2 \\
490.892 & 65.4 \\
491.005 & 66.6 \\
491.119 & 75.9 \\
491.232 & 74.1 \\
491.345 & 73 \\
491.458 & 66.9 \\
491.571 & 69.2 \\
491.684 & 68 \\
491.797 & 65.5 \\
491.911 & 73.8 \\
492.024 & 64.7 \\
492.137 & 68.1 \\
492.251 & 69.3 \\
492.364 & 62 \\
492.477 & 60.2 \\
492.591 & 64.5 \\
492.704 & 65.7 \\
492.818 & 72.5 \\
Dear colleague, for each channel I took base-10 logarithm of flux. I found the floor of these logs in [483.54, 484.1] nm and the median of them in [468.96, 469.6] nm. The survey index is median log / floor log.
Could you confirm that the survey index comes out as 0.956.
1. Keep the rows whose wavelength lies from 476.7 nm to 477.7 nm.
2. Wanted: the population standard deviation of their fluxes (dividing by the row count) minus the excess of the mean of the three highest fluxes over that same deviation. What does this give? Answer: -55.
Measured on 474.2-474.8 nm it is -45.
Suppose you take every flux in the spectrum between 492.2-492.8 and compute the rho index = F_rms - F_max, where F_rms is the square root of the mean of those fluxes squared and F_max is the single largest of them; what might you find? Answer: -5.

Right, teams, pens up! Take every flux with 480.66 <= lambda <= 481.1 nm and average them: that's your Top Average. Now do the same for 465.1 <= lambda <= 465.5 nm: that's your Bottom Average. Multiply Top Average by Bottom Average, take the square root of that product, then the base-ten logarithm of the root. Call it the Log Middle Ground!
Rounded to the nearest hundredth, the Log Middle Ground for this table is 1.69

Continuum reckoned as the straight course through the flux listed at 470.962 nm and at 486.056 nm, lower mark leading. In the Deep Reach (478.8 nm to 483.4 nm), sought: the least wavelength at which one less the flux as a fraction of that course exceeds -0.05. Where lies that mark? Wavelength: 479.056 nm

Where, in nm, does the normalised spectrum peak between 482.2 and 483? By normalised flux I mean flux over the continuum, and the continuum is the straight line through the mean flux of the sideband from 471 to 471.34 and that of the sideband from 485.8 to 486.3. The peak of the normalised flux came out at 482.821 nm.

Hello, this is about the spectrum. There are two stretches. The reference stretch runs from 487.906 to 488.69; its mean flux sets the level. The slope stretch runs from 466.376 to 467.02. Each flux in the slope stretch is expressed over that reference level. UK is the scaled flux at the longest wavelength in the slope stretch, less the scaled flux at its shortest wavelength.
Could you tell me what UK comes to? 0.124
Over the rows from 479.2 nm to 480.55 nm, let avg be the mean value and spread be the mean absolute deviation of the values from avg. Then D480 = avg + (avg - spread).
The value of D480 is 123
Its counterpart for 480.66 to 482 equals 122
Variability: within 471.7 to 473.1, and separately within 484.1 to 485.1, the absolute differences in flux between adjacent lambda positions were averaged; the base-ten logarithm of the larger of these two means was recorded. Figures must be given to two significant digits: 0.64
